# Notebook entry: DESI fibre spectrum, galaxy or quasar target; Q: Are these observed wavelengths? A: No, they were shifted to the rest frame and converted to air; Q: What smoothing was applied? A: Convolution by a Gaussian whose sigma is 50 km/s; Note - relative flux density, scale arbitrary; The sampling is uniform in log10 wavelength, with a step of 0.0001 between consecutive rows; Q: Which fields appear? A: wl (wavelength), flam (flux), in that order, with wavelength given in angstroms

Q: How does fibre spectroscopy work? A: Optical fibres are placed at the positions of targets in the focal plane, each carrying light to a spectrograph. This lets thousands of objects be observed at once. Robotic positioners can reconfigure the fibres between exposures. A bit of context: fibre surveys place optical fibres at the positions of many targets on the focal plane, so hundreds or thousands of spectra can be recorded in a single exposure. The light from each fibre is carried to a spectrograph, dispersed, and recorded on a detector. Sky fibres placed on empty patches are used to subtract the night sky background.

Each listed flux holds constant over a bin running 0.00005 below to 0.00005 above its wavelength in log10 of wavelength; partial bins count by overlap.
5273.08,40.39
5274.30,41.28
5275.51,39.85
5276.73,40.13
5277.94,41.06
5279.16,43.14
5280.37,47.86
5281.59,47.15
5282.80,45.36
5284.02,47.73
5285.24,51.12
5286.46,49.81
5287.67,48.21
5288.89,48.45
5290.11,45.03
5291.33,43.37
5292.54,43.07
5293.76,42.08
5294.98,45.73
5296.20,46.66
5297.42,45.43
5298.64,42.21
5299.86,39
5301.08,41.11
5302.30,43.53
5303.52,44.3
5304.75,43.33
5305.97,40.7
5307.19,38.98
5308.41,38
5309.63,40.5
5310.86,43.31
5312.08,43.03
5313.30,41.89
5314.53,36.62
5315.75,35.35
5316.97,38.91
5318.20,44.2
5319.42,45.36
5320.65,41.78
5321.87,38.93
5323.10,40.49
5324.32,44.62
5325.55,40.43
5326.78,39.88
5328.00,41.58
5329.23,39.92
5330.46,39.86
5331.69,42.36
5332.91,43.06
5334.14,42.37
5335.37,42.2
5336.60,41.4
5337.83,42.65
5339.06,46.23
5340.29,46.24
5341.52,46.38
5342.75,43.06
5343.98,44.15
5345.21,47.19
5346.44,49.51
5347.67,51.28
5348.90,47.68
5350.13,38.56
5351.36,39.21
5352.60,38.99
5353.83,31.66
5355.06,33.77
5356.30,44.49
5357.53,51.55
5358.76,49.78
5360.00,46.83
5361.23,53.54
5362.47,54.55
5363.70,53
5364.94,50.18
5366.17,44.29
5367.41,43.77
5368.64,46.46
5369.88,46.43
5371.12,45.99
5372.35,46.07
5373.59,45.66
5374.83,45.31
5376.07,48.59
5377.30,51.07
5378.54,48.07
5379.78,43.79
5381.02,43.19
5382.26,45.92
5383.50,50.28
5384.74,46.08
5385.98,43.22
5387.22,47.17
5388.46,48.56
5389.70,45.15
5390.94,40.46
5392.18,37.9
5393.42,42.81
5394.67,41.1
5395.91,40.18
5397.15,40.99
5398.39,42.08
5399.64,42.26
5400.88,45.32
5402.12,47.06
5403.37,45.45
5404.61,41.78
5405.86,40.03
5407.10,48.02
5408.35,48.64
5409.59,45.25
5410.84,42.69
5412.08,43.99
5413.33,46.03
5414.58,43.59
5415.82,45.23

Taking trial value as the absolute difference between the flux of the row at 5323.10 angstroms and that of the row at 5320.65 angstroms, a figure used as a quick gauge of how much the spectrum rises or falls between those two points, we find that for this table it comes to 1.3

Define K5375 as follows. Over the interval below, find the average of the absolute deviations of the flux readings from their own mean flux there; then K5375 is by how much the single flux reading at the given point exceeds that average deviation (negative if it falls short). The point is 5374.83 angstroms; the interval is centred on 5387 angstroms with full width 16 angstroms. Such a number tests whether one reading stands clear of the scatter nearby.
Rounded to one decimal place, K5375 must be 42.6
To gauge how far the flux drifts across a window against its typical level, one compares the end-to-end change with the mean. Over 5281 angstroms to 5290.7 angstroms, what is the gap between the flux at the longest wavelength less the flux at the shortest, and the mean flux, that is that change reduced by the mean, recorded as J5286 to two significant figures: -50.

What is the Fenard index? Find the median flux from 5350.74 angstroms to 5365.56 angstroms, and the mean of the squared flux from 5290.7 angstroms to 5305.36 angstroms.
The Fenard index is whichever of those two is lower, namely 48.3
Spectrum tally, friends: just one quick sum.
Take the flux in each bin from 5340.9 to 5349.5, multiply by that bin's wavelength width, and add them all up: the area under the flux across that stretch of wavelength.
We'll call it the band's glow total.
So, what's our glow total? 405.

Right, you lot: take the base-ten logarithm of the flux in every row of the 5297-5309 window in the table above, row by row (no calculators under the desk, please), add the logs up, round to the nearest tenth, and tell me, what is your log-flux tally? 16.2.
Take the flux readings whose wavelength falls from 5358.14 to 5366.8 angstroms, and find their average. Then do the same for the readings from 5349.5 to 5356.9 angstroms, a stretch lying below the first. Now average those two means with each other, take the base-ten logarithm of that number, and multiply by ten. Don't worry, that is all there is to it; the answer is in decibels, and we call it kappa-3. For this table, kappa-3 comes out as 16.44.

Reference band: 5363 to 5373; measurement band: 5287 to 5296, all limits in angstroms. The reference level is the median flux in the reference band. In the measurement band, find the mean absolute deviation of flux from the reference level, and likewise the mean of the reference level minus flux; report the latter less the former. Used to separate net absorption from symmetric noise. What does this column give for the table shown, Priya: -1.2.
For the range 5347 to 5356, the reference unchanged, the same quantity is -1.8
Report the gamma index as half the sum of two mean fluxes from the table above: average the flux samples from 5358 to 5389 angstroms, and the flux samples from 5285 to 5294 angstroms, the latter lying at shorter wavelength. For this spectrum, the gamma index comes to 47.0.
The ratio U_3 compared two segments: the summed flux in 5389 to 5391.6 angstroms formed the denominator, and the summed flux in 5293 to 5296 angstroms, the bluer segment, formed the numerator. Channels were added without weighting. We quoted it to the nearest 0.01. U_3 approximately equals 1.03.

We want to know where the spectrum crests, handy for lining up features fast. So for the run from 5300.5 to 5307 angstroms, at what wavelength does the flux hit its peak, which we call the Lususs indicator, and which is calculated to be 5303.52 angstroms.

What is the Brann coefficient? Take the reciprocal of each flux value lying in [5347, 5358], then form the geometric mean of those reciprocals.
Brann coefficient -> 0.0242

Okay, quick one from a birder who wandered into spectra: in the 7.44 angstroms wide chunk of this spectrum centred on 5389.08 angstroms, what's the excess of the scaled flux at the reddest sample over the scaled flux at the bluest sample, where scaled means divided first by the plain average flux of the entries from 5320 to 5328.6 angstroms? -0.13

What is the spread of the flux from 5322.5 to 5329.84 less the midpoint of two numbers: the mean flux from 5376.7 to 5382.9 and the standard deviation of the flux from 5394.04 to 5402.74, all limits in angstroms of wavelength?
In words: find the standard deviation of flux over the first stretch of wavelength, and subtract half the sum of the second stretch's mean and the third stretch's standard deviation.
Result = -22.7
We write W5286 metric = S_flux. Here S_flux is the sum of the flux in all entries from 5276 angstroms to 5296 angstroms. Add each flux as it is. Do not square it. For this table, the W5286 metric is 729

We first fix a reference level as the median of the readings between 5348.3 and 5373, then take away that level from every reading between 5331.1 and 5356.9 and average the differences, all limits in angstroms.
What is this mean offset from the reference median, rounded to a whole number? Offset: -3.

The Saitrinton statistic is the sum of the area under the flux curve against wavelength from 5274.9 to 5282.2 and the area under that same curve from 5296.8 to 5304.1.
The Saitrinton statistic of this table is 627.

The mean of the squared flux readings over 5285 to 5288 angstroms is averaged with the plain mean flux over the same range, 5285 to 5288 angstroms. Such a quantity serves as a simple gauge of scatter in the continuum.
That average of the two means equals 1261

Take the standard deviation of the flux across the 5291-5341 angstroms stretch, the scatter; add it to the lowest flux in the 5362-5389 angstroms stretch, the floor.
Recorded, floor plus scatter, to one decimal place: 45.8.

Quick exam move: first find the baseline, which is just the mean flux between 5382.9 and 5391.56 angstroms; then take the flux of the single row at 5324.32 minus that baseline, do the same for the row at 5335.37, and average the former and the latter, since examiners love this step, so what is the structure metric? -2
